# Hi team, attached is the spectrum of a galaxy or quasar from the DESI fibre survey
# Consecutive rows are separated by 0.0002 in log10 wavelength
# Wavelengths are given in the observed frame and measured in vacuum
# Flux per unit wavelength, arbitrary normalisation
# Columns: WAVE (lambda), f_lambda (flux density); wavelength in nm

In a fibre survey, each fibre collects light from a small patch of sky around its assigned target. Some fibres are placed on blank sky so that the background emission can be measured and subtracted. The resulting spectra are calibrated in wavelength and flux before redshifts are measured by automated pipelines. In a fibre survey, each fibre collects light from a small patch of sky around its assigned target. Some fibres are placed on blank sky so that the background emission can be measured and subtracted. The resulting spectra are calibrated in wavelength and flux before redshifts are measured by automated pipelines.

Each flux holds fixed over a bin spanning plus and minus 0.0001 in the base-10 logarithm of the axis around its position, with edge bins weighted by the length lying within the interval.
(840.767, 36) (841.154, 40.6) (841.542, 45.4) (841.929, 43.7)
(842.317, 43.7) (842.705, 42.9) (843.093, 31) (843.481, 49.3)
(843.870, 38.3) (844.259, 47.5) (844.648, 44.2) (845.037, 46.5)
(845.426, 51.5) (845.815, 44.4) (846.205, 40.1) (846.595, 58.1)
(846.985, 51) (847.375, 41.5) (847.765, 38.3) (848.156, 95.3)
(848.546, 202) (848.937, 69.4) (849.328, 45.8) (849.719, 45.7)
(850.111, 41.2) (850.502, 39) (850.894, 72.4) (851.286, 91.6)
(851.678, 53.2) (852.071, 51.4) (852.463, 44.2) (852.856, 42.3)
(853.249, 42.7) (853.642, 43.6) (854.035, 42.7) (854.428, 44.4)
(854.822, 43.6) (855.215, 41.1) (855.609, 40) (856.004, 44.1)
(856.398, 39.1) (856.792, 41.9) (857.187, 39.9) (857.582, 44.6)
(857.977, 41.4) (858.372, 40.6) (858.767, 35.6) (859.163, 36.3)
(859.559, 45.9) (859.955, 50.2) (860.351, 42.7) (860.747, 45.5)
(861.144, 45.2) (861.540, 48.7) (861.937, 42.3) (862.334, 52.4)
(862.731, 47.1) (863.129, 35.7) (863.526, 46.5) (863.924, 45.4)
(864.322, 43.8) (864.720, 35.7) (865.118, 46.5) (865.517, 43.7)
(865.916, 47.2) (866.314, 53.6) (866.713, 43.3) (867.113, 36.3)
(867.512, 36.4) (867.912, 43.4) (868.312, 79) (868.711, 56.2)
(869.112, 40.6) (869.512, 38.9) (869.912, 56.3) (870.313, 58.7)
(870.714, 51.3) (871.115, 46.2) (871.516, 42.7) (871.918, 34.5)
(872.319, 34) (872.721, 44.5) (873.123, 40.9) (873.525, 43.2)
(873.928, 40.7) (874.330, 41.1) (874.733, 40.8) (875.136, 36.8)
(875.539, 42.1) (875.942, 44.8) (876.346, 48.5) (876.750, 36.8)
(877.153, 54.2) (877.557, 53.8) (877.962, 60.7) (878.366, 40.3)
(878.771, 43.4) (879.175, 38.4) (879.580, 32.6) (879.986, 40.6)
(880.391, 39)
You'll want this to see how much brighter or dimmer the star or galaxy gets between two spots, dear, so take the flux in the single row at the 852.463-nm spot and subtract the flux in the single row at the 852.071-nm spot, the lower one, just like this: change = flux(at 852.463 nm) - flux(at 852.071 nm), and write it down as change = -7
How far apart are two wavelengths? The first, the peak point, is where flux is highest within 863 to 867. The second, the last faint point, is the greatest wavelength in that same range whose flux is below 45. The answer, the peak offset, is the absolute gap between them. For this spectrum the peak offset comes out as 0.40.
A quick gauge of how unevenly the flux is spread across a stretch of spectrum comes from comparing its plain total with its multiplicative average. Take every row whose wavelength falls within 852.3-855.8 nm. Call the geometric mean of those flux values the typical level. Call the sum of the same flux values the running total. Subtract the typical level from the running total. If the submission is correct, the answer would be 342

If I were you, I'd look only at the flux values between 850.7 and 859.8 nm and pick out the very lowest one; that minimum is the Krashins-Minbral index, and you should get 35.6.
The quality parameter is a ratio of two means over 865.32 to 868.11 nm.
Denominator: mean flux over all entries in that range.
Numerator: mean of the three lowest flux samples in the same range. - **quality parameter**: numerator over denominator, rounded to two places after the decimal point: 0.89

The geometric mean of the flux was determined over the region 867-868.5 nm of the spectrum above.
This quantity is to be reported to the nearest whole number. 46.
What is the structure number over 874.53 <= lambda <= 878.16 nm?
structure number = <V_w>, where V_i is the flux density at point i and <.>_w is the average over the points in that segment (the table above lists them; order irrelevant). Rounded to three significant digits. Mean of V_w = 46.5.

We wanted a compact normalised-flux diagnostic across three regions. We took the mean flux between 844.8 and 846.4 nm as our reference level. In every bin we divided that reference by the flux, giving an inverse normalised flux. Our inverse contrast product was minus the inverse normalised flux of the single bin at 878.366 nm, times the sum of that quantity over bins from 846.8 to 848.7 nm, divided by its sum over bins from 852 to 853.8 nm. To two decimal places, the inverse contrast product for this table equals -0.86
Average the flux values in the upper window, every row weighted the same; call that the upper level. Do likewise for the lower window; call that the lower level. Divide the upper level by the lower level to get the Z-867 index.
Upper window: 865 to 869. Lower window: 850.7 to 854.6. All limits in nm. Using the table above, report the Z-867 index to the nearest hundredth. 0.92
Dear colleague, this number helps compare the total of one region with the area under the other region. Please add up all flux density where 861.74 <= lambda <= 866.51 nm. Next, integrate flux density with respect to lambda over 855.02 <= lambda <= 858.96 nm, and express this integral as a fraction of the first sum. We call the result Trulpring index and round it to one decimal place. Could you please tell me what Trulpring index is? 0.3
